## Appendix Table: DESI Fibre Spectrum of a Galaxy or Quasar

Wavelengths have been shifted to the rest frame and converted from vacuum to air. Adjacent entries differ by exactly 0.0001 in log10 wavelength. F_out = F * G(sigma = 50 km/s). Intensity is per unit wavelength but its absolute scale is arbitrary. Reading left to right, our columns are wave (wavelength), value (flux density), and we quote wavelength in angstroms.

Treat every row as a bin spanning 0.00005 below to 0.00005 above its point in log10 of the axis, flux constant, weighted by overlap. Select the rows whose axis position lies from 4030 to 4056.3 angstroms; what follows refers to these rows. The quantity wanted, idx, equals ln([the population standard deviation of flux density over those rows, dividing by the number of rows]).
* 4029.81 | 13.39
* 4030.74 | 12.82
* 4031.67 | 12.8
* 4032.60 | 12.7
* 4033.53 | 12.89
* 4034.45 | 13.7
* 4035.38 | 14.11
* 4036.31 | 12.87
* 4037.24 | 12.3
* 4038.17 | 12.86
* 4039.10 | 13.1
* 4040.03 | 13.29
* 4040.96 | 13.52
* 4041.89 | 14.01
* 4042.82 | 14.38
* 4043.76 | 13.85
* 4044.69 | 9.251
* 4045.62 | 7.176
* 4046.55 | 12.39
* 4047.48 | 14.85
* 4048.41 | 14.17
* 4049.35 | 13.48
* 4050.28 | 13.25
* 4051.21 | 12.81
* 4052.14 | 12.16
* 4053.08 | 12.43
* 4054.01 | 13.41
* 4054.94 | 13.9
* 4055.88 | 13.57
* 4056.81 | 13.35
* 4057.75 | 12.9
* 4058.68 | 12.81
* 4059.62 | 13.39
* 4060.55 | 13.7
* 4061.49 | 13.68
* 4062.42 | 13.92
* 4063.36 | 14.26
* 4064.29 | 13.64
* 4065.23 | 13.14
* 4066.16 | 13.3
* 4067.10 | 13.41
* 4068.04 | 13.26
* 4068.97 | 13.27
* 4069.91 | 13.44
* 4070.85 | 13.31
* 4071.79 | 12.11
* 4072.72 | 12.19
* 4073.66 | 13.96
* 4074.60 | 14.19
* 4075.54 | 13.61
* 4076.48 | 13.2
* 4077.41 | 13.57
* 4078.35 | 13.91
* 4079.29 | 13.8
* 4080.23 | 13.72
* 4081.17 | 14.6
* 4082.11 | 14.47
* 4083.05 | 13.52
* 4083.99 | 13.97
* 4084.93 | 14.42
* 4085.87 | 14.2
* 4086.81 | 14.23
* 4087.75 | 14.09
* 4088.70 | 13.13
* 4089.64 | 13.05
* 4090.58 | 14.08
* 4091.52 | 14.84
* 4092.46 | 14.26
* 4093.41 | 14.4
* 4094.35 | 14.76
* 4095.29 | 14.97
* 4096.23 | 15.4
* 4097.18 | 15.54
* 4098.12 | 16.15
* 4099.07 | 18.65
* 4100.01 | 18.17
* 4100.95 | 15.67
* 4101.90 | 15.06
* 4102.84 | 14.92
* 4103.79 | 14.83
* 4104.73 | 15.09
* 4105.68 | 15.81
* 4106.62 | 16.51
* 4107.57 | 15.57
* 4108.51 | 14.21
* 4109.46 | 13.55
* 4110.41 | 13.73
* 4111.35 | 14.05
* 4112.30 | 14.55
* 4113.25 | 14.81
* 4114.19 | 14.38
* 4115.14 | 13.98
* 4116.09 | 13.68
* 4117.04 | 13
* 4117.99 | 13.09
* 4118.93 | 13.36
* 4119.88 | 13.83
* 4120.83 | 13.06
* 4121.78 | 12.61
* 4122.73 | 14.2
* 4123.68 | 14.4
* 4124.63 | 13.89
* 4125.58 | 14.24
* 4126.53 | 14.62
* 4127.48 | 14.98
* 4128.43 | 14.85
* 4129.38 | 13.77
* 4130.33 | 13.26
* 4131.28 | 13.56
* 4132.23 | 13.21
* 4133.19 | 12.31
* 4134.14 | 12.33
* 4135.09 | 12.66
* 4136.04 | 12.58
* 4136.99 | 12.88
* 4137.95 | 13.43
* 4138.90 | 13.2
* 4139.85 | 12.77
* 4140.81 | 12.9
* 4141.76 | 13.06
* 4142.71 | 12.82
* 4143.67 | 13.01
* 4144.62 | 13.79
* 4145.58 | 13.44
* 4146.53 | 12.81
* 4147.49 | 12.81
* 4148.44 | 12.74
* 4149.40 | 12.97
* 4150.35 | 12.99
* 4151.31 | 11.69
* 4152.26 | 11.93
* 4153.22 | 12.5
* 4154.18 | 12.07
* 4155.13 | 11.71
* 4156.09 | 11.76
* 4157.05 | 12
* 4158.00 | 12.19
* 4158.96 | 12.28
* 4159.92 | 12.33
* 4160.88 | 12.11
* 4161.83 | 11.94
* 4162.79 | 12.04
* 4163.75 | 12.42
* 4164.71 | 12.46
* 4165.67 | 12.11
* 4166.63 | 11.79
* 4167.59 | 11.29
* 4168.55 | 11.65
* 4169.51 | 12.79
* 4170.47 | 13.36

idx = 0.40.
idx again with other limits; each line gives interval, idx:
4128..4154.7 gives -0.47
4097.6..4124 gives 0.35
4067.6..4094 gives -0.44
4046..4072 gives -0.50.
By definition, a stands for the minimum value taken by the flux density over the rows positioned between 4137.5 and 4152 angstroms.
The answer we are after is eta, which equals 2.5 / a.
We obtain 0.214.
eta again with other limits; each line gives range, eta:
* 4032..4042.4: 0.203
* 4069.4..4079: 0.206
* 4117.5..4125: 0.198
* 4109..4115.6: 0.185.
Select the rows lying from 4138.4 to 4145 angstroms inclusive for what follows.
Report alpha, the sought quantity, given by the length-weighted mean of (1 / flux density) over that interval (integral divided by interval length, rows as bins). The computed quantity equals 0.0766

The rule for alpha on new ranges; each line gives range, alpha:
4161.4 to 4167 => 0.0824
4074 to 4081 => 0.0727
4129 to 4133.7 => 0.0758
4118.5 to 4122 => 0.0754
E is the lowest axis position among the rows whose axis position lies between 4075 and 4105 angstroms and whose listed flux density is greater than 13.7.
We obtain 4078.35 angstroms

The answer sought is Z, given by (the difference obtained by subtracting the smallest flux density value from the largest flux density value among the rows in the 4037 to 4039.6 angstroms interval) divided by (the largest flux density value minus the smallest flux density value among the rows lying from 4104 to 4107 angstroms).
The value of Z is 0.6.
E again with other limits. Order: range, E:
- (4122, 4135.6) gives 4122.73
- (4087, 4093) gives 4087.75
